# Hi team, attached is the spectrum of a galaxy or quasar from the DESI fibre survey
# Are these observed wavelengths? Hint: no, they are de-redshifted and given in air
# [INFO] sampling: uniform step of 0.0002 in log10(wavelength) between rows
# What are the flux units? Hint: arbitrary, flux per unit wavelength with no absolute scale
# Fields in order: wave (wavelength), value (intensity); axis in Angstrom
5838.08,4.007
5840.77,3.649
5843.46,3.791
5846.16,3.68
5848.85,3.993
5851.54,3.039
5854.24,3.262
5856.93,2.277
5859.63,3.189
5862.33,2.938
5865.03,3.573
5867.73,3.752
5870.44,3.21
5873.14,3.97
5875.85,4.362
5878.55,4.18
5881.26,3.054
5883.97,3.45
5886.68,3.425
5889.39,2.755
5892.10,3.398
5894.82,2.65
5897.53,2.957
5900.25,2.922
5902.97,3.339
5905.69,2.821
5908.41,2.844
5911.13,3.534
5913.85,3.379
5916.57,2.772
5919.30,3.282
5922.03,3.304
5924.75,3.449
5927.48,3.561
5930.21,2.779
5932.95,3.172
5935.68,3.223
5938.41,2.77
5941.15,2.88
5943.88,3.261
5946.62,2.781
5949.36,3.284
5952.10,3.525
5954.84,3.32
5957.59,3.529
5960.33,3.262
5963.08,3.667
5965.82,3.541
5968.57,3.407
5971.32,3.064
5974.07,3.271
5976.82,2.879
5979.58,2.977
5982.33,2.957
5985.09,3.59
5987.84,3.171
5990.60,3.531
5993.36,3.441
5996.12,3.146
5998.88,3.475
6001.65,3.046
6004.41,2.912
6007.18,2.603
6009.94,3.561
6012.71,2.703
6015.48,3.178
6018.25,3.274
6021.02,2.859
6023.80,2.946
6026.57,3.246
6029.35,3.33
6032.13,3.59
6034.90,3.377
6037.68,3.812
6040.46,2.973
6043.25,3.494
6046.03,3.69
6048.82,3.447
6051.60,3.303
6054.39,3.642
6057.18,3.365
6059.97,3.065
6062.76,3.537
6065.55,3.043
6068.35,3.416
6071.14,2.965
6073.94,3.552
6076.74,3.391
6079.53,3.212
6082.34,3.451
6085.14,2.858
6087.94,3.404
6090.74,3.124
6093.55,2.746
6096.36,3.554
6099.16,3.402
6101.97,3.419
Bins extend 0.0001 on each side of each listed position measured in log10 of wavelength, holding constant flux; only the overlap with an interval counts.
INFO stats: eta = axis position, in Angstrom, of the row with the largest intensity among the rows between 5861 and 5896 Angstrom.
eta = 5875.85 Angstrom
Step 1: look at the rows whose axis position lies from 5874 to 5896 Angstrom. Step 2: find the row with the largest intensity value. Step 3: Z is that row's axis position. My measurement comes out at 5875.85 Angstrom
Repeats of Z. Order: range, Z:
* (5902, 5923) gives 5911.13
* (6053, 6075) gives 6054.39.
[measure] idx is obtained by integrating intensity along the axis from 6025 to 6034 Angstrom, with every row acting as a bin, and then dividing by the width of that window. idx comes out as 3.38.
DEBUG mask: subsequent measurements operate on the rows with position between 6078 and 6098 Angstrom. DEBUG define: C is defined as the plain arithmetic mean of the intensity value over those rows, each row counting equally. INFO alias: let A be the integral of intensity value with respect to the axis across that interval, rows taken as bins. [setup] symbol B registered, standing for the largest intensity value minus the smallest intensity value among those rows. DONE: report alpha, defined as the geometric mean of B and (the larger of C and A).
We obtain 7.2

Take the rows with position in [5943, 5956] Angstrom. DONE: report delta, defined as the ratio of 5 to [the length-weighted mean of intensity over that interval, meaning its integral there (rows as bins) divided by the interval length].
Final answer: 1.55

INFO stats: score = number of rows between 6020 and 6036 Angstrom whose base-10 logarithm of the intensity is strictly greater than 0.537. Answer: 1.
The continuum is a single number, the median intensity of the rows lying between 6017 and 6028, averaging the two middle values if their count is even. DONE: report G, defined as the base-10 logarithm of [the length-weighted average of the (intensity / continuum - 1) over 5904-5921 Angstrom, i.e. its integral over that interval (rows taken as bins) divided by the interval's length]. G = -2.24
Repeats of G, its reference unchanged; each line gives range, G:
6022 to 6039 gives -1.05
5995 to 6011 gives -2.22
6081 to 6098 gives -1.51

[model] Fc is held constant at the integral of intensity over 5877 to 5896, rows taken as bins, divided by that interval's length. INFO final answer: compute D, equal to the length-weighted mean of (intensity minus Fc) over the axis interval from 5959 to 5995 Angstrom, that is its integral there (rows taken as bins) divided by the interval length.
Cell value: 0.00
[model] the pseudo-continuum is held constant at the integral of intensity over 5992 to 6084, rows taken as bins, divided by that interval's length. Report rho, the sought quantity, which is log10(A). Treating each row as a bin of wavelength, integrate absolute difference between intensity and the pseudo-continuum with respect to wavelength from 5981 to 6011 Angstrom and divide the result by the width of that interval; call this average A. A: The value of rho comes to -0.56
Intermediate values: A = 0.28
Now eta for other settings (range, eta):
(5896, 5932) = 5927.48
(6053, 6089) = 6054.39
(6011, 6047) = 6037.68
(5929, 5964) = 5963.08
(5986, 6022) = 6009.94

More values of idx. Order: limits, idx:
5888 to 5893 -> 3.05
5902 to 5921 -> 3.14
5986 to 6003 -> 3.31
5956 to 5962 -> 3.40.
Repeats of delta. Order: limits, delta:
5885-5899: 1.64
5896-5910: 1.68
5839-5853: 1.37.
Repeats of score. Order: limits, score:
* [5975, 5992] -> 2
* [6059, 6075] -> 2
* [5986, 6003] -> 2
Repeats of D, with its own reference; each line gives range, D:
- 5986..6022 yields -0.14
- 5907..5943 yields -0.14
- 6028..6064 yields 0.14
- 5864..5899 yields 0.15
